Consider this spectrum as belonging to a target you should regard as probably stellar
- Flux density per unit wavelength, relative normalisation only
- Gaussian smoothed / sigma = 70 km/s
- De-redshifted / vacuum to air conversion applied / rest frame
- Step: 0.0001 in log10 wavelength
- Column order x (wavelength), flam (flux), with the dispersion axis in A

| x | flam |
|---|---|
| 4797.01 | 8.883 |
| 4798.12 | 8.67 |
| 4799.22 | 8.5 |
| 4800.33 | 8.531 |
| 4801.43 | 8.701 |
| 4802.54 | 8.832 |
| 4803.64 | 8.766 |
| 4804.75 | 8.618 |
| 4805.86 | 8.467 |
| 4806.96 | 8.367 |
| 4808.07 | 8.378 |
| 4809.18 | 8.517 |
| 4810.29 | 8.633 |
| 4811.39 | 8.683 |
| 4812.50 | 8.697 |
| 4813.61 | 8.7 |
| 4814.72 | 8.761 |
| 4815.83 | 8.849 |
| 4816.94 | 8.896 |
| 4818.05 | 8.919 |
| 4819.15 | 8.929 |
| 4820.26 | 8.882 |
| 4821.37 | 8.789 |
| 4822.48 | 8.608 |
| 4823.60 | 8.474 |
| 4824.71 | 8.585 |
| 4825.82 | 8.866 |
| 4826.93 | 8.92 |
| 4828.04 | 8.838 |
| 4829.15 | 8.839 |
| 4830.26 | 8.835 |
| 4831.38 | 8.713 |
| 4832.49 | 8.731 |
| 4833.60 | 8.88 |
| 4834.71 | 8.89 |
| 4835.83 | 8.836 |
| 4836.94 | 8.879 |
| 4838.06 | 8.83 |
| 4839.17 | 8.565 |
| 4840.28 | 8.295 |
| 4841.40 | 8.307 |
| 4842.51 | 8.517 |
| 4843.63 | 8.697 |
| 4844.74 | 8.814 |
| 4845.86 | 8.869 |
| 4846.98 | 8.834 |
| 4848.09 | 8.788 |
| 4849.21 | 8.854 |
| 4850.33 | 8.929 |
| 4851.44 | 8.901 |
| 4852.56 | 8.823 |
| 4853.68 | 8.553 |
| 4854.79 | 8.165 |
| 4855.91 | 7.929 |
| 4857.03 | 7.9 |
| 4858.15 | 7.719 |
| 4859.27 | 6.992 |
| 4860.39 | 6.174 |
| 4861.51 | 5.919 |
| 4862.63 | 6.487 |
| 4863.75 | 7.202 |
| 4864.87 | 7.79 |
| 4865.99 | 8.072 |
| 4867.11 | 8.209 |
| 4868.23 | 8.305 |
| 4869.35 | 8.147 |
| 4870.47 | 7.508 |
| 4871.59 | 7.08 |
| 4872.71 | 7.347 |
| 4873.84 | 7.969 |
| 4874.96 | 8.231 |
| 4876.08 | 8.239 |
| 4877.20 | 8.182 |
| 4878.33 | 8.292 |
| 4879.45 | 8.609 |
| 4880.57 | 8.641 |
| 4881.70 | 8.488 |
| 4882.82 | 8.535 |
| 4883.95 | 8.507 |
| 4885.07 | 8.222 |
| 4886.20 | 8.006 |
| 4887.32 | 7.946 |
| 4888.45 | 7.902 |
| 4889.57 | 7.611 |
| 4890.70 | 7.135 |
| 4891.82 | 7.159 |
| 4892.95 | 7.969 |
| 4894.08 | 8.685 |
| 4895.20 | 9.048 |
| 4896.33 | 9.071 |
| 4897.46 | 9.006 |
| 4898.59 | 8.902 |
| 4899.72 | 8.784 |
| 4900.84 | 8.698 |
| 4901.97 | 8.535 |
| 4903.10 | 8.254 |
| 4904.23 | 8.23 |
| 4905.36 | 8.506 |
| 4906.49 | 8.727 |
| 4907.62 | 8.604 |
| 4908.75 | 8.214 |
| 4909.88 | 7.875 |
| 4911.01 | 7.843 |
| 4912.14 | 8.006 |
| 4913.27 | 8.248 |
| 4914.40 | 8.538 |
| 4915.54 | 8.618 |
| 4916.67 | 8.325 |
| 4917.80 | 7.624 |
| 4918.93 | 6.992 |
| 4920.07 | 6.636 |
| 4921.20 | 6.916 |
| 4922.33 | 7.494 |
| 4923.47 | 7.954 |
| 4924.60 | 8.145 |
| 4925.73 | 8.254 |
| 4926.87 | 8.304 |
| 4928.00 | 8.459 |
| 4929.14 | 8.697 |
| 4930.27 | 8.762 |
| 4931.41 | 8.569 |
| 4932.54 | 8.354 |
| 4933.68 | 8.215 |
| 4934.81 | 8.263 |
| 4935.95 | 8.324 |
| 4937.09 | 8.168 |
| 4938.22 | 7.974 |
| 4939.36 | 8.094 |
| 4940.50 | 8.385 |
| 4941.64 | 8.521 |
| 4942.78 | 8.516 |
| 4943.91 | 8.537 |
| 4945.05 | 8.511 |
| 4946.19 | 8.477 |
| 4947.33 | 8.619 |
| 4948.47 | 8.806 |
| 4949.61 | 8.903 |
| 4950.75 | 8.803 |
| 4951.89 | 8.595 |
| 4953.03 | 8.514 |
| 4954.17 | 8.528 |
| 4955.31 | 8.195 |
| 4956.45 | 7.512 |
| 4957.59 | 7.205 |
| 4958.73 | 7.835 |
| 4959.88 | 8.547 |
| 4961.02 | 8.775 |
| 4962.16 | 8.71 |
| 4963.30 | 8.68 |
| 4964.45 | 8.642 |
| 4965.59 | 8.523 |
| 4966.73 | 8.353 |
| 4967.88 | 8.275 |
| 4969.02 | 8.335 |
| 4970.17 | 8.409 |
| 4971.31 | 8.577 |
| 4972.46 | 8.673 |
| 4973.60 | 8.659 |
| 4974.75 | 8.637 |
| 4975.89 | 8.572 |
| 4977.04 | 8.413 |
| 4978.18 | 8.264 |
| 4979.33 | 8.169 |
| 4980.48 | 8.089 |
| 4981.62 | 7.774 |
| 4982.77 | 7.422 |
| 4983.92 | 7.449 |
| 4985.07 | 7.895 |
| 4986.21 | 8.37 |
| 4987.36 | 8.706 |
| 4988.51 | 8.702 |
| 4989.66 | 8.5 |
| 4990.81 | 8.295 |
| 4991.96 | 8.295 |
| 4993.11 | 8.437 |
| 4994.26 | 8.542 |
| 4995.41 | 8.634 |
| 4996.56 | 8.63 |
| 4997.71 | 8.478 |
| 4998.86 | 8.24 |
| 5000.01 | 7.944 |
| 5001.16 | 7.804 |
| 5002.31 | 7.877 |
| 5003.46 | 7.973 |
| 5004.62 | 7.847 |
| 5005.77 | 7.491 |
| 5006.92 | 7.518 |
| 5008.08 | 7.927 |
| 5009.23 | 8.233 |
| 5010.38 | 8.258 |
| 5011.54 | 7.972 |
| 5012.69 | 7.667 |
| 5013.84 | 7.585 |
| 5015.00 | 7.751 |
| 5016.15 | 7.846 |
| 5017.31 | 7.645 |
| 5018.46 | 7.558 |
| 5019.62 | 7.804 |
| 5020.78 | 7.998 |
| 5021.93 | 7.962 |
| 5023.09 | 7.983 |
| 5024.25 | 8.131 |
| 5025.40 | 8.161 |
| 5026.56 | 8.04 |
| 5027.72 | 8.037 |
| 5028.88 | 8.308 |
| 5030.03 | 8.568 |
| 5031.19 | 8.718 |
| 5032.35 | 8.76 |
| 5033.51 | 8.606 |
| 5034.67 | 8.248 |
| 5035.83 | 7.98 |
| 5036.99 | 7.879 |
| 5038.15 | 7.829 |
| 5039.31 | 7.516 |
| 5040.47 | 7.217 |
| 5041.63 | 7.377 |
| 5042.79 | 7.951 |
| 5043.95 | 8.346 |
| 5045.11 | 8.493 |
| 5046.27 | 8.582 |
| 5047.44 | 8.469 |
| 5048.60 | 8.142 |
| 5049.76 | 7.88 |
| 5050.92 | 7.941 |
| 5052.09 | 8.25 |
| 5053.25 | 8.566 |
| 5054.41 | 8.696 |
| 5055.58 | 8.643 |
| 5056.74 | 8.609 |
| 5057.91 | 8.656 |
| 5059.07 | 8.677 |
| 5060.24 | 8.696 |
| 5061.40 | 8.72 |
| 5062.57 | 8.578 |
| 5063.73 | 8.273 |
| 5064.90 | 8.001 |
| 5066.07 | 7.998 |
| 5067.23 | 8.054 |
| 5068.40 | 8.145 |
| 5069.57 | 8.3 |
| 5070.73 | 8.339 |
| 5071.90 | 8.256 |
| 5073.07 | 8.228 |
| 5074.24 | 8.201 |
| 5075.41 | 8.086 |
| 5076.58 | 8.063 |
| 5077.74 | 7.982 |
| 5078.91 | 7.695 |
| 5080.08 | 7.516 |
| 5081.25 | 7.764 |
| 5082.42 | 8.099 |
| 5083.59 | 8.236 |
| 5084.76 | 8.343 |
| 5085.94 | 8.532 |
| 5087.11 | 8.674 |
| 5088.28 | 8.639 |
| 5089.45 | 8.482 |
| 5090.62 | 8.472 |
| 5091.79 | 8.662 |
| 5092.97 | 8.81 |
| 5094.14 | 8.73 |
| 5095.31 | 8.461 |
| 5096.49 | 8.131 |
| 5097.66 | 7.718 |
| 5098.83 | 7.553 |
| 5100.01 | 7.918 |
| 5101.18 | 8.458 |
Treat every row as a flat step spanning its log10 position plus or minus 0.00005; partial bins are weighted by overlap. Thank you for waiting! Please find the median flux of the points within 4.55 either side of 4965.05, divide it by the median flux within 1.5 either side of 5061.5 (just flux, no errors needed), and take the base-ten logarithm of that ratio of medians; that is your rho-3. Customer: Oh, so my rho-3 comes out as -0.01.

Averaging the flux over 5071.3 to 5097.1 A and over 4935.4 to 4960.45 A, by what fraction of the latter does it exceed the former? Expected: 0.008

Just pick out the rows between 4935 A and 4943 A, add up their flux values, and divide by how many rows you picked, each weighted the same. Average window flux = 8.3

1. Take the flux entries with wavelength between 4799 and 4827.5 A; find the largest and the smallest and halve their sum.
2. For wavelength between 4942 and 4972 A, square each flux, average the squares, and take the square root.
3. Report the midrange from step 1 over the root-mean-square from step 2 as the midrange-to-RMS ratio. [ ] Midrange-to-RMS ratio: 1.02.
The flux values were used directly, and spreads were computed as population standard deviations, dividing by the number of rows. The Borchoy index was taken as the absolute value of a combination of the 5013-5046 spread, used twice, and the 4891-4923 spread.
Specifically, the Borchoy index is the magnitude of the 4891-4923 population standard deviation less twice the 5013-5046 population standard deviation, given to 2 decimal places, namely 0.12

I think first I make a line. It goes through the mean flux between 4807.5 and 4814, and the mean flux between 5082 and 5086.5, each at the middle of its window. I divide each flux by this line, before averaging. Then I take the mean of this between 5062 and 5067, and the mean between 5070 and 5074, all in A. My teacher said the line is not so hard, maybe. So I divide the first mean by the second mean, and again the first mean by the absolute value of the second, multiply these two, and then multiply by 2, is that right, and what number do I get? 1.97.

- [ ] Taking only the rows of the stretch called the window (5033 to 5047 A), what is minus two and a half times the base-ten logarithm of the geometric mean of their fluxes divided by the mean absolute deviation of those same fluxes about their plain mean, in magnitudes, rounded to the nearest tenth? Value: -3.3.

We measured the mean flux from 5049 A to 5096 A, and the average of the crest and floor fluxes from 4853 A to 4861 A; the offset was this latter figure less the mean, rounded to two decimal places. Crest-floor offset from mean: -0.96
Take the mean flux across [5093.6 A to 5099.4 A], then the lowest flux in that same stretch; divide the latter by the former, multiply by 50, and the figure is 46.5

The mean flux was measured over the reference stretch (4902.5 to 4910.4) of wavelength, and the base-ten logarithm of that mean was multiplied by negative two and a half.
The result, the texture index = -2.30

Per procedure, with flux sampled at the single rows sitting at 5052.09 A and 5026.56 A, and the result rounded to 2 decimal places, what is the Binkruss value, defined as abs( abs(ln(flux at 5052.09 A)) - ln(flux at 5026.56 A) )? 0.03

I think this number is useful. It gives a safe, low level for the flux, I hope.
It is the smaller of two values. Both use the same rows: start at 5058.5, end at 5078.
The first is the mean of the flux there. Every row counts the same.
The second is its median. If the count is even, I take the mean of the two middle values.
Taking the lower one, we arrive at 8.23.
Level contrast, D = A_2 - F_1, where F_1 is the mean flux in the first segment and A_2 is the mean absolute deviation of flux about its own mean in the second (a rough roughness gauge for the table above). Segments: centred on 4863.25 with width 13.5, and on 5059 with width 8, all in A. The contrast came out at -7.37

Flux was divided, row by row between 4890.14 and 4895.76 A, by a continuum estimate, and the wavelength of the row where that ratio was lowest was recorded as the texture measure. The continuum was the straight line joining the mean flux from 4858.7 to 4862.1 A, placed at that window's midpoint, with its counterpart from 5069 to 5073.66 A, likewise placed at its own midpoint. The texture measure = 4890.70 A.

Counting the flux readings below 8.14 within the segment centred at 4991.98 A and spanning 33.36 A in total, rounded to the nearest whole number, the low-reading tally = 13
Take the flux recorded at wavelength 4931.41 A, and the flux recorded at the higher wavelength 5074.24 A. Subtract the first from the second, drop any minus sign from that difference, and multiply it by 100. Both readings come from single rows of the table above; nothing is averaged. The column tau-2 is 37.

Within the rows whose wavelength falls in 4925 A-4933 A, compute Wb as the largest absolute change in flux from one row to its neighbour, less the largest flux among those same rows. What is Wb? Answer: -8.5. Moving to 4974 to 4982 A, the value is -8.3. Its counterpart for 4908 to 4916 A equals -8.3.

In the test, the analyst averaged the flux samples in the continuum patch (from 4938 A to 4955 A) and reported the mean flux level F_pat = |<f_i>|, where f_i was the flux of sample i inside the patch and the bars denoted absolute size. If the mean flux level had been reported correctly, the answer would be 8.52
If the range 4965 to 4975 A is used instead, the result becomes 8.49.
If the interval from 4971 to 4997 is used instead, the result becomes 8.33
